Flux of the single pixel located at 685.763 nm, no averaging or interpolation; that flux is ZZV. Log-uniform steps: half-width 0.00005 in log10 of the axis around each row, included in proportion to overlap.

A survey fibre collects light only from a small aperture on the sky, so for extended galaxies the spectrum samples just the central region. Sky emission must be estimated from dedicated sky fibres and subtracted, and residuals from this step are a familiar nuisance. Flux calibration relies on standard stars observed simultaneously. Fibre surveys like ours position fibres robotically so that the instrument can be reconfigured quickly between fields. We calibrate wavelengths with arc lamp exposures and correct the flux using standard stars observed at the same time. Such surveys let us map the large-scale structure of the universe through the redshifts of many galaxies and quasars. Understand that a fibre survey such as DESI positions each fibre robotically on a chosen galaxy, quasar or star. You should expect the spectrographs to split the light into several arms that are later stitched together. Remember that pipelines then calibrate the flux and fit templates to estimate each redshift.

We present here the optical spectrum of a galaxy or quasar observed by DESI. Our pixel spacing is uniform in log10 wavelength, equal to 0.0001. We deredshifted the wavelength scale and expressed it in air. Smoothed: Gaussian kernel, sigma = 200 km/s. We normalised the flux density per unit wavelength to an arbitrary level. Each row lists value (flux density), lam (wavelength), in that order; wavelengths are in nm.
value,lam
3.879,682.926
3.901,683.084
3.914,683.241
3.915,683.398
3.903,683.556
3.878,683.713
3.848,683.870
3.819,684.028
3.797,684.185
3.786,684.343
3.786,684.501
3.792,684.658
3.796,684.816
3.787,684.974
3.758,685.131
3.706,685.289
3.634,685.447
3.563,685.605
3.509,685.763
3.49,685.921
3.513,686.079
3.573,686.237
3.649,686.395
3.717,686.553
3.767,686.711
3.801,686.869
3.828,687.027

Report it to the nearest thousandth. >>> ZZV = 3.509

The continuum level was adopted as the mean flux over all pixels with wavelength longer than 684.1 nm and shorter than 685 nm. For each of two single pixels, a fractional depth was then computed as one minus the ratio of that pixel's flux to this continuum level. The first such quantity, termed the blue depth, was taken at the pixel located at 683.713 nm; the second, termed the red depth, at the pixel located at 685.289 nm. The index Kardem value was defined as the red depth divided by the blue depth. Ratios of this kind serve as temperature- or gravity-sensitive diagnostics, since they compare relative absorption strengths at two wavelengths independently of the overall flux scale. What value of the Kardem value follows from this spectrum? -1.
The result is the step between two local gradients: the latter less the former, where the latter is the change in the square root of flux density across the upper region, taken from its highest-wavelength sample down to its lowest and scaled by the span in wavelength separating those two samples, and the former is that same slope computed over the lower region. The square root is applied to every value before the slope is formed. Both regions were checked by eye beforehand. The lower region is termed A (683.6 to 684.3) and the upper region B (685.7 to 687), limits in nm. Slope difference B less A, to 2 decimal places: 0.11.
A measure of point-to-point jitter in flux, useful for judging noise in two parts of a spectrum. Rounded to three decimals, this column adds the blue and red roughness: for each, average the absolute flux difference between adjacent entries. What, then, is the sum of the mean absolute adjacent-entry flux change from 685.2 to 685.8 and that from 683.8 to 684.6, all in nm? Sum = 0.081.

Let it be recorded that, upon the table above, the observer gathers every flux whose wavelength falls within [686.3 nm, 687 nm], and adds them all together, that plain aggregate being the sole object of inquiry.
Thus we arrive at 14.9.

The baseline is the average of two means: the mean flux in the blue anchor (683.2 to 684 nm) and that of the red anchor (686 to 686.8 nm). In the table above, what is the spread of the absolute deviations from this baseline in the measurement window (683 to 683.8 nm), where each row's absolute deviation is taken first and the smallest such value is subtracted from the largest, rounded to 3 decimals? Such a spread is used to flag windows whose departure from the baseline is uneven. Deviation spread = 0.037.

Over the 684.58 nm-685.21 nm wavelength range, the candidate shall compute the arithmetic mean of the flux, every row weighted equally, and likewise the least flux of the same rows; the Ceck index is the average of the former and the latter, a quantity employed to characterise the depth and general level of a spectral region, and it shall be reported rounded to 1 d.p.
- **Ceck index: 3.8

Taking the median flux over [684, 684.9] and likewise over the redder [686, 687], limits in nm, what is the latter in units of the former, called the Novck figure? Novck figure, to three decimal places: 0.971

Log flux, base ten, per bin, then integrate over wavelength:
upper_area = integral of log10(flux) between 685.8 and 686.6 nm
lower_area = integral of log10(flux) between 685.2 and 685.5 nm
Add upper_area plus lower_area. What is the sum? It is 0.6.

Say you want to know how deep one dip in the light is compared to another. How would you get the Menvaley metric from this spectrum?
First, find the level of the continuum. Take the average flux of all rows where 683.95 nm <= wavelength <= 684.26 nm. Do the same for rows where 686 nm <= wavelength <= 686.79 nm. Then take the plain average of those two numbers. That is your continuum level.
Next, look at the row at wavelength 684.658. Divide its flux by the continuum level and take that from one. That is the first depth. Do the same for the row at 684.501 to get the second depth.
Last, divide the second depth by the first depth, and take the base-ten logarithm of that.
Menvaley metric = 0.0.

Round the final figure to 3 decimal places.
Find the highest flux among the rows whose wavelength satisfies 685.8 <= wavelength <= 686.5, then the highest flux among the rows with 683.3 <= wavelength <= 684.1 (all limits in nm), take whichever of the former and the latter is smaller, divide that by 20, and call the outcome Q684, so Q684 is 0.182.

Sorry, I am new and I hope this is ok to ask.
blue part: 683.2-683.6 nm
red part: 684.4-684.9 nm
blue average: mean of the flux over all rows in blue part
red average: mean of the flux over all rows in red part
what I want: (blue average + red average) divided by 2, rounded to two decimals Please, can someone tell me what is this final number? 3.85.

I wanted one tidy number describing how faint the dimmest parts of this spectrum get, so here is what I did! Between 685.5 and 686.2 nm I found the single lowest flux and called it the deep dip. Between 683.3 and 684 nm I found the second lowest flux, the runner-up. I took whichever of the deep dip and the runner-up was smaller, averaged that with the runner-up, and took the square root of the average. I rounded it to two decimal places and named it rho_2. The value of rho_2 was 1.92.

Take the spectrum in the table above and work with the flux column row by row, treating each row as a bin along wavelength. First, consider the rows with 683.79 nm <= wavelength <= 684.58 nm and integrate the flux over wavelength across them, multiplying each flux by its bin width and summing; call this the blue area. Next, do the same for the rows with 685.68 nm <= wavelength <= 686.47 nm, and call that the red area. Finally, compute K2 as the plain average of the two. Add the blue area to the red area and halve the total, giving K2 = 2.90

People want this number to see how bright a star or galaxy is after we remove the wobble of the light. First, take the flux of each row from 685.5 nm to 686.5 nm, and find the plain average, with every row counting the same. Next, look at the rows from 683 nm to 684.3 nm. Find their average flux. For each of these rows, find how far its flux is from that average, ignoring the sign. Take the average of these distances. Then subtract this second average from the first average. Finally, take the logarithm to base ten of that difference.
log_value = 0.546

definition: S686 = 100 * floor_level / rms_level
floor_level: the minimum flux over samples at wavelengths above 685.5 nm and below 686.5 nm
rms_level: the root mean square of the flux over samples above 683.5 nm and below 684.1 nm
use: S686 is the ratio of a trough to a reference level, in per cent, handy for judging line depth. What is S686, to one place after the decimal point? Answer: 90.4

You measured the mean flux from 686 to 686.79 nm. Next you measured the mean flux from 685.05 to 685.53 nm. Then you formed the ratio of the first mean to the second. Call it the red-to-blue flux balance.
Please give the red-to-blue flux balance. 0.985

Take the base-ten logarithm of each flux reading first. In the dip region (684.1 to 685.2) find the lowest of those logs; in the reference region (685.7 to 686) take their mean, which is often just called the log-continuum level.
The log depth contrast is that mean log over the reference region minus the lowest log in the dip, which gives -0.031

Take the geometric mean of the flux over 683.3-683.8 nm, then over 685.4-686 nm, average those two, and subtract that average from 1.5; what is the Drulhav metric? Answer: -2.22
